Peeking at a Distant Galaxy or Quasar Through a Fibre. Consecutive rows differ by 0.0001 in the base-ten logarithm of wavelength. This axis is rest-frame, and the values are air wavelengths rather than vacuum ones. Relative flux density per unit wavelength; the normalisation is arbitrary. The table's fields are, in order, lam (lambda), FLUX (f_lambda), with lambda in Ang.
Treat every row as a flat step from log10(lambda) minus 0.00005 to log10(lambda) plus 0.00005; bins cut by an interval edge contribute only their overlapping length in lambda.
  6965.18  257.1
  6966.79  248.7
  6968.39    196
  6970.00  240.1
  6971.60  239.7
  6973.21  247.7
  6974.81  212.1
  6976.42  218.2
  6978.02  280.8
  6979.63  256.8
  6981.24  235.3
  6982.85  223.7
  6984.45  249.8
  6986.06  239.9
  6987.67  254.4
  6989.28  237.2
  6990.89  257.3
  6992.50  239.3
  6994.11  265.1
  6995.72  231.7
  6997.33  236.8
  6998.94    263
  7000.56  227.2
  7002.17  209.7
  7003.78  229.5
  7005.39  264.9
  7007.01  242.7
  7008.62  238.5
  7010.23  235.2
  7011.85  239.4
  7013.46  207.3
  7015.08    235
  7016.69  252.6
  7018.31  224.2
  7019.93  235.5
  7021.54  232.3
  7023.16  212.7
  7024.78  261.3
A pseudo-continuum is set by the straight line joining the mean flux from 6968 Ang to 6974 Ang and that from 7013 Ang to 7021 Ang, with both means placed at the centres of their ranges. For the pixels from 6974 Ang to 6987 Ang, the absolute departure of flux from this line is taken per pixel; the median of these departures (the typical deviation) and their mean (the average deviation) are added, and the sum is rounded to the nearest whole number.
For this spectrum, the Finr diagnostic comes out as 34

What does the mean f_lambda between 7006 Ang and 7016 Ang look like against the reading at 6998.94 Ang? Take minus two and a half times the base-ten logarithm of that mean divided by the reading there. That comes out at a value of 0.13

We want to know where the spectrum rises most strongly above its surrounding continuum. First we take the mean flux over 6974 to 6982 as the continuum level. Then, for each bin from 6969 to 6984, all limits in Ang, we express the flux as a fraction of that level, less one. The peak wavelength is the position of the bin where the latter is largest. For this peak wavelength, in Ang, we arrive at 6978.02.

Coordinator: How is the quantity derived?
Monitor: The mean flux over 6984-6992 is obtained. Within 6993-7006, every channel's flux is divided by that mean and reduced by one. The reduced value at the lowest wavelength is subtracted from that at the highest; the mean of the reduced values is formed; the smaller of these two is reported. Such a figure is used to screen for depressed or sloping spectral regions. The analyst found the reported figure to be -0.027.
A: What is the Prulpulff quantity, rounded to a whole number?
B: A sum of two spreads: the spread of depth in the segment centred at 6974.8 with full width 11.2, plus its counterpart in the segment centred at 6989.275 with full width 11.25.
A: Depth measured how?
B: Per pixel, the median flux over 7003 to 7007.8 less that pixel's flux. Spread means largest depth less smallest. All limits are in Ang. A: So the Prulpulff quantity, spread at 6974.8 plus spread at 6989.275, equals 97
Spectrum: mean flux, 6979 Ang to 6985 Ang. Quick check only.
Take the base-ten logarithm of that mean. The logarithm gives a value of 2.38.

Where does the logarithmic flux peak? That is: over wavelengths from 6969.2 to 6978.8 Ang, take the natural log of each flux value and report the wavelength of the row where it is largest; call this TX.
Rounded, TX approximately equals 6978.02 Ang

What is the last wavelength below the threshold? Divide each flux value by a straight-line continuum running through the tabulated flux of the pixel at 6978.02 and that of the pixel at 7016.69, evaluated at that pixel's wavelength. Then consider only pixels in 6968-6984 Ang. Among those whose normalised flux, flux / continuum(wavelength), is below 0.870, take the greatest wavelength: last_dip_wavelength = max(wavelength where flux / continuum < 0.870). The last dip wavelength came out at 6982.85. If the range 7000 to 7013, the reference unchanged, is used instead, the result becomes 7002.17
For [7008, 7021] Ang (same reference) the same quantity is 7013.46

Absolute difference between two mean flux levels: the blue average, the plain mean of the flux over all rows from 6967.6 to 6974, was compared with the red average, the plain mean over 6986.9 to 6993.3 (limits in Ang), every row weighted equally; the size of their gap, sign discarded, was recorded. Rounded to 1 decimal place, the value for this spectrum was 16.2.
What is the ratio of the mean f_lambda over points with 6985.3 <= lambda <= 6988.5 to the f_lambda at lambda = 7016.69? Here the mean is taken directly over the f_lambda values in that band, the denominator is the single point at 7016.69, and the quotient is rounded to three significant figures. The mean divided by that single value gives 0.978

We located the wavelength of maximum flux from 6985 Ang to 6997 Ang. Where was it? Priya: 6994.11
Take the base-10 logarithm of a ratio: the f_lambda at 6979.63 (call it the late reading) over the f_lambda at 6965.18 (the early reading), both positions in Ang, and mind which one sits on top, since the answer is 0.00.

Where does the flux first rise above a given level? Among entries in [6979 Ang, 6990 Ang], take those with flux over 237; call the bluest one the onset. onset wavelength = 6979.63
